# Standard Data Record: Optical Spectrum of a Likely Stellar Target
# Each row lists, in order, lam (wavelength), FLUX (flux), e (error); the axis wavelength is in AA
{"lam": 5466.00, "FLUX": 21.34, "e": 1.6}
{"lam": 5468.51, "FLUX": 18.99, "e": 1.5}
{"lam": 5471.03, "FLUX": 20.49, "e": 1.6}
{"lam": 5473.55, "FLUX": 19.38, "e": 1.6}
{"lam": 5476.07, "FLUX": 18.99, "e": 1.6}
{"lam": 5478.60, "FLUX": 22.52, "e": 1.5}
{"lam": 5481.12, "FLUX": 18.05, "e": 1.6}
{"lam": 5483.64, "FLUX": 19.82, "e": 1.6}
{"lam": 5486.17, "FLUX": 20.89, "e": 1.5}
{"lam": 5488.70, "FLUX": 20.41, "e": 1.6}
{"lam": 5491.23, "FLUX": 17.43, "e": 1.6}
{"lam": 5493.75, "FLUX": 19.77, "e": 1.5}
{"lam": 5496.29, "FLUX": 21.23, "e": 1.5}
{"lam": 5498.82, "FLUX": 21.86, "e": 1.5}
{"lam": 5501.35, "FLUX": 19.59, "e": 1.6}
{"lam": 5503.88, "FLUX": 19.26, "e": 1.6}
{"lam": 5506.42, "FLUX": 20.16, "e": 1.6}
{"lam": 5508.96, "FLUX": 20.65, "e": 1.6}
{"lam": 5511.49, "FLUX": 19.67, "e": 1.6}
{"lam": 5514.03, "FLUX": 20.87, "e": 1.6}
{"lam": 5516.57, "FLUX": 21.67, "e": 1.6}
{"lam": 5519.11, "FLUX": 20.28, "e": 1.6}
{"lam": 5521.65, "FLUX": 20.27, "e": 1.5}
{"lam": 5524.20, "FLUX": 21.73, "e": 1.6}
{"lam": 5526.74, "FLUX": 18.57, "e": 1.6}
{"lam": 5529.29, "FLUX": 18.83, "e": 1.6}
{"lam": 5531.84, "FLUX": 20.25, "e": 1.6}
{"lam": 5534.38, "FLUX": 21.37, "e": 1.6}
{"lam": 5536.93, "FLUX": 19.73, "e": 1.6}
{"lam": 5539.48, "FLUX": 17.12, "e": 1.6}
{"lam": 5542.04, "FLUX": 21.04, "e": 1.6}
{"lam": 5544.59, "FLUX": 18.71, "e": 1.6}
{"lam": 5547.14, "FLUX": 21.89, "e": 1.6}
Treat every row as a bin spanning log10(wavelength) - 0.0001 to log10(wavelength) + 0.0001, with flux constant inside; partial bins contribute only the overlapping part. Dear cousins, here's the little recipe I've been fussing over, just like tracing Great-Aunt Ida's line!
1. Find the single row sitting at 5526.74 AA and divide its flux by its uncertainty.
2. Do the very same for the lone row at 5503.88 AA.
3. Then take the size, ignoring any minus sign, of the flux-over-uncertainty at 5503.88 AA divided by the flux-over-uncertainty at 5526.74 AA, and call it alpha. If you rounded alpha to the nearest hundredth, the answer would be 1.04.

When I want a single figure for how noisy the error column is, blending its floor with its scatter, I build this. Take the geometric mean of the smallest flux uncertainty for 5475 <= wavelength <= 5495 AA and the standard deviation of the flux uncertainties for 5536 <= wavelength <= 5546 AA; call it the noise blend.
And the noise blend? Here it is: 0.000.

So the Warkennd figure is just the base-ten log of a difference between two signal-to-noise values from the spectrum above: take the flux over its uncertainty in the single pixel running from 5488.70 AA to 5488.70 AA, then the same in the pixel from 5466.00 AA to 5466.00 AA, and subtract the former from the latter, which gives -0.2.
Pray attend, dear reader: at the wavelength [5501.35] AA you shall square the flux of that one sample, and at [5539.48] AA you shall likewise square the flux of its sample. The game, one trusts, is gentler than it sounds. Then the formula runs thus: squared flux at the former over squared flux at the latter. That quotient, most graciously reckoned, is 1.31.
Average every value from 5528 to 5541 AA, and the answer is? 19.5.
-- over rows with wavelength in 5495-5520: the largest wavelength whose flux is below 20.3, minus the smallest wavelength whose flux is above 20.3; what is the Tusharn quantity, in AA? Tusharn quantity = 22.8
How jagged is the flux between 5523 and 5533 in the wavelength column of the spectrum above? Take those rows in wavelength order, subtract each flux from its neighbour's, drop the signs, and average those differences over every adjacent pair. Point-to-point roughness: 1.61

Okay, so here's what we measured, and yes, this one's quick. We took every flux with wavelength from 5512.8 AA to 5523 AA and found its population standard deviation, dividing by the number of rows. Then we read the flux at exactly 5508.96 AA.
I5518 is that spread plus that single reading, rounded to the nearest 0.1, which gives 21.2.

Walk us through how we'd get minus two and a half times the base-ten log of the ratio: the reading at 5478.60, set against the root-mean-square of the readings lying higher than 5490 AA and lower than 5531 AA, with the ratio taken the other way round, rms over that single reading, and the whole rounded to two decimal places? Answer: 0.12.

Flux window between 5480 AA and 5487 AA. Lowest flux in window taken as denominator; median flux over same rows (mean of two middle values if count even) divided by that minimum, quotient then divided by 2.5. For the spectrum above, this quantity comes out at 0.439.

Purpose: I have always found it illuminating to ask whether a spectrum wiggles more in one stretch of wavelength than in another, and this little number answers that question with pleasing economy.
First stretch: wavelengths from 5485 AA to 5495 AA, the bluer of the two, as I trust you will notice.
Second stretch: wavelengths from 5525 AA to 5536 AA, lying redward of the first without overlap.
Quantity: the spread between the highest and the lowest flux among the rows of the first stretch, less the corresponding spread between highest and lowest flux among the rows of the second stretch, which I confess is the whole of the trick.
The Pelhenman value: 0.7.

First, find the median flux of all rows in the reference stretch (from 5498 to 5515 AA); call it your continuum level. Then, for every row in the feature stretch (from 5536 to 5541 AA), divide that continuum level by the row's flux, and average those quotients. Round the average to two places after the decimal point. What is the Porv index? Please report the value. 1.10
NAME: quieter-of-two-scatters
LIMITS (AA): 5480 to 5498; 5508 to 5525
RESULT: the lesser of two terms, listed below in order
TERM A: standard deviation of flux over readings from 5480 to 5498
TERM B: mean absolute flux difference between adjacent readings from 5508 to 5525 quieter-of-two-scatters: 1.0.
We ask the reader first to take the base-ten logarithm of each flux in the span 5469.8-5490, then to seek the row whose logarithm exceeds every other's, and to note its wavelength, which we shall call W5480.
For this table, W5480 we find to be 5478.60 AA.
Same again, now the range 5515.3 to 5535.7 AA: 5524.20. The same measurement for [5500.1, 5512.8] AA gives 5508.96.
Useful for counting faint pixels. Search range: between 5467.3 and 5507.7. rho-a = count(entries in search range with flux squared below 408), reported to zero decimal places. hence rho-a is 10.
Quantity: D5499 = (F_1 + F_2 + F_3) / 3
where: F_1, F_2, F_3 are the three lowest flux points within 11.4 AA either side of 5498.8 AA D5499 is 18.8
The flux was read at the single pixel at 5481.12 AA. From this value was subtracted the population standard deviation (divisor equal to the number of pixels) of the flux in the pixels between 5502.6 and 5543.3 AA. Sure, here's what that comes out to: 16.9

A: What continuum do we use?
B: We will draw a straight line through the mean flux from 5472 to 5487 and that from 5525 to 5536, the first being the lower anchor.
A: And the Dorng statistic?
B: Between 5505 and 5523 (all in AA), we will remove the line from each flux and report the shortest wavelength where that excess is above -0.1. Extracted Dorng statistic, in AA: 5506.42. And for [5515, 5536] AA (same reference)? 5516.57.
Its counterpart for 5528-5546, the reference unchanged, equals 5531.84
